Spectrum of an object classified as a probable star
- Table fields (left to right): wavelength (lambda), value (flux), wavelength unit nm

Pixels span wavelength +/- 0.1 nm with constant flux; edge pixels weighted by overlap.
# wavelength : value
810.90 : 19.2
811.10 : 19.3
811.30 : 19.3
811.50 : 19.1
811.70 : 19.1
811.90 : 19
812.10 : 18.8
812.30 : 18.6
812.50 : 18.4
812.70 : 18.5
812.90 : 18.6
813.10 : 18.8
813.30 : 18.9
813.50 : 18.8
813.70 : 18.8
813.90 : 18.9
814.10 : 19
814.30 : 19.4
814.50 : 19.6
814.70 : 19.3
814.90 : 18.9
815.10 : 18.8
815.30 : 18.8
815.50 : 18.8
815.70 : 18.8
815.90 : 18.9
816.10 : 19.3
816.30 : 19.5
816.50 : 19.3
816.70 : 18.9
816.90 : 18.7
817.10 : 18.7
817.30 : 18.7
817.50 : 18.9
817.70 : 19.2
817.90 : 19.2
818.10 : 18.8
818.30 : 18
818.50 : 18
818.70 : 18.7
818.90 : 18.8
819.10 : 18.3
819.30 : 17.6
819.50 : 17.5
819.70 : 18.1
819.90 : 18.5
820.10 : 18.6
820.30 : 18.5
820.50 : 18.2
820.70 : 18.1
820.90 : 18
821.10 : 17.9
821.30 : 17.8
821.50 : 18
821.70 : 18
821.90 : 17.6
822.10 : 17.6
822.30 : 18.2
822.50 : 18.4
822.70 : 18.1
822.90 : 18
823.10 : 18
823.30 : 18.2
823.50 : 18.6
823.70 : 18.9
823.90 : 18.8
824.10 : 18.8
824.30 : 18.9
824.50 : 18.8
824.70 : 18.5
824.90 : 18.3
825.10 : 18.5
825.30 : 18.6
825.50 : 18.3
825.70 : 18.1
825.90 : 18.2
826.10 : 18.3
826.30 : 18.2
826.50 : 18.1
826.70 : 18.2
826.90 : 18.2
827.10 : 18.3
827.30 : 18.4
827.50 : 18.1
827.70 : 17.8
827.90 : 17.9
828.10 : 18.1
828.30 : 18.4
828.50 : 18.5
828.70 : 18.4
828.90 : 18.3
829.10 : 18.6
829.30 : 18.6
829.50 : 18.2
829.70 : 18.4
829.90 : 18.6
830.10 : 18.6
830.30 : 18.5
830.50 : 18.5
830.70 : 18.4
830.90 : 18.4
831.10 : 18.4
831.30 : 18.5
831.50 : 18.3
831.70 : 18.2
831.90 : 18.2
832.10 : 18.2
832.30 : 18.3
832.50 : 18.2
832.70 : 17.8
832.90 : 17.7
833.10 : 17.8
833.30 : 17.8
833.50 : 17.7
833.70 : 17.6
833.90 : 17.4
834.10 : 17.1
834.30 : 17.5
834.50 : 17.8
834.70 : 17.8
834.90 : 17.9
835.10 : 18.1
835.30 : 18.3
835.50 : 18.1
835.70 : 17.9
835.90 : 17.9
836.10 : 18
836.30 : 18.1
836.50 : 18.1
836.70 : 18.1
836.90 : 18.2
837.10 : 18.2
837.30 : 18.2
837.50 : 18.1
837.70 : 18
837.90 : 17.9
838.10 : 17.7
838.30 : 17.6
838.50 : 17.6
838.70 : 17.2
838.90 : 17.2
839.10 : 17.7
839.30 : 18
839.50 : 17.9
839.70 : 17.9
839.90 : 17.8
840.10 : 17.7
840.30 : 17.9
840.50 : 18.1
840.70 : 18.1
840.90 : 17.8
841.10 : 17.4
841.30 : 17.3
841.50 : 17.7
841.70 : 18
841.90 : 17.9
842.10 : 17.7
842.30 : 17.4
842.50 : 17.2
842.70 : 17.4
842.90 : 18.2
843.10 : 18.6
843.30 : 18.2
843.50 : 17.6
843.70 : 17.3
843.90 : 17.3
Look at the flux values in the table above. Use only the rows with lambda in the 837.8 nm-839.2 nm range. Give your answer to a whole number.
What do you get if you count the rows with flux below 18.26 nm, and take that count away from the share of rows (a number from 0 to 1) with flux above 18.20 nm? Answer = -7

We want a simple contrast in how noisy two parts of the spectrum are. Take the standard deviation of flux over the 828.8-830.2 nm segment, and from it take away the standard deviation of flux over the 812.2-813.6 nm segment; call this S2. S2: -0.01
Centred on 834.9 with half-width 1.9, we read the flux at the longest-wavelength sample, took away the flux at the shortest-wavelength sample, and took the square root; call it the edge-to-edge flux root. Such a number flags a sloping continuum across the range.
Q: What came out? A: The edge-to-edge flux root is 0.55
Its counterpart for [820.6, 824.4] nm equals 0.89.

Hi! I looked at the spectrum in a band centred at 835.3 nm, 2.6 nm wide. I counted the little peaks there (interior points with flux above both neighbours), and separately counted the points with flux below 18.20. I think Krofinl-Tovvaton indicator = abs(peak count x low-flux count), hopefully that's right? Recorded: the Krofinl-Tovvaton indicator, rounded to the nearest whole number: 12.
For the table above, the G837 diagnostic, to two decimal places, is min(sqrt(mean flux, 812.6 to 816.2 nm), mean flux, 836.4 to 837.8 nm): 4.35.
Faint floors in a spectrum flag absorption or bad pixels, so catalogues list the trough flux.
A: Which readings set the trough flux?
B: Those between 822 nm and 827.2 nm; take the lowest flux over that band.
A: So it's 17.6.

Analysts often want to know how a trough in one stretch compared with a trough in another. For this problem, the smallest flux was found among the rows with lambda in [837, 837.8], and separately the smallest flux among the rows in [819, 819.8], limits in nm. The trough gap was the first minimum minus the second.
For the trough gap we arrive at 0.5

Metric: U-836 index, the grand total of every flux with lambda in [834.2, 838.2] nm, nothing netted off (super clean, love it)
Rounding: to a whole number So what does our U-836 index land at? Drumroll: 360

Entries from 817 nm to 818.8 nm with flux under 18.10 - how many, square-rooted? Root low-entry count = 1.4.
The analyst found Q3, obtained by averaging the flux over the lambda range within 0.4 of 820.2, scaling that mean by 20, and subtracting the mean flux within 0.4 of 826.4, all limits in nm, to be 351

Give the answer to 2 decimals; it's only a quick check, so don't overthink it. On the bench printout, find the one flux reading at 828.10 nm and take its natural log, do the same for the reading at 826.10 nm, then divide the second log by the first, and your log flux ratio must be 1.00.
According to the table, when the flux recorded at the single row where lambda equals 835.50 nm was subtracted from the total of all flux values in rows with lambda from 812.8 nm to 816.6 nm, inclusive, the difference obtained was 343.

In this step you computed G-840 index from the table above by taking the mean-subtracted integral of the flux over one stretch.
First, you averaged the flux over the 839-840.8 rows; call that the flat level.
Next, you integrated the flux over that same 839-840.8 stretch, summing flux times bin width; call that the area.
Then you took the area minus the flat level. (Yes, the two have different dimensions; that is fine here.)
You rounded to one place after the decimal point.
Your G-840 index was 14.3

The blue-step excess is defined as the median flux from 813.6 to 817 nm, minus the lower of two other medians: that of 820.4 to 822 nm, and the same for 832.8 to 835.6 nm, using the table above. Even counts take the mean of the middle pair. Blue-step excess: 1.1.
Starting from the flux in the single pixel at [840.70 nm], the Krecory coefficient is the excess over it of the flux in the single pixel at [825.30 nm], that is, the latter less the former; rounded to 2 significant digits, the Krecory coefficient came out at 0.50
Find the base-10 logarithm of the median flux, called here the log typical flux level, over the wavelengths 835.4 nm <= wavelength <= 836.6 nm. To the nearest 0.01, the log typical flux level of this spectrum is 1.26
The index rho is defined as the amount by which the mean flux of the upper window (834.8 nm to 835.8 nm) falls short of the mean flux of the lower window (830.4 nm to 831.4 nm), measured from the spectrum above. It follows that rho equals 0.38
